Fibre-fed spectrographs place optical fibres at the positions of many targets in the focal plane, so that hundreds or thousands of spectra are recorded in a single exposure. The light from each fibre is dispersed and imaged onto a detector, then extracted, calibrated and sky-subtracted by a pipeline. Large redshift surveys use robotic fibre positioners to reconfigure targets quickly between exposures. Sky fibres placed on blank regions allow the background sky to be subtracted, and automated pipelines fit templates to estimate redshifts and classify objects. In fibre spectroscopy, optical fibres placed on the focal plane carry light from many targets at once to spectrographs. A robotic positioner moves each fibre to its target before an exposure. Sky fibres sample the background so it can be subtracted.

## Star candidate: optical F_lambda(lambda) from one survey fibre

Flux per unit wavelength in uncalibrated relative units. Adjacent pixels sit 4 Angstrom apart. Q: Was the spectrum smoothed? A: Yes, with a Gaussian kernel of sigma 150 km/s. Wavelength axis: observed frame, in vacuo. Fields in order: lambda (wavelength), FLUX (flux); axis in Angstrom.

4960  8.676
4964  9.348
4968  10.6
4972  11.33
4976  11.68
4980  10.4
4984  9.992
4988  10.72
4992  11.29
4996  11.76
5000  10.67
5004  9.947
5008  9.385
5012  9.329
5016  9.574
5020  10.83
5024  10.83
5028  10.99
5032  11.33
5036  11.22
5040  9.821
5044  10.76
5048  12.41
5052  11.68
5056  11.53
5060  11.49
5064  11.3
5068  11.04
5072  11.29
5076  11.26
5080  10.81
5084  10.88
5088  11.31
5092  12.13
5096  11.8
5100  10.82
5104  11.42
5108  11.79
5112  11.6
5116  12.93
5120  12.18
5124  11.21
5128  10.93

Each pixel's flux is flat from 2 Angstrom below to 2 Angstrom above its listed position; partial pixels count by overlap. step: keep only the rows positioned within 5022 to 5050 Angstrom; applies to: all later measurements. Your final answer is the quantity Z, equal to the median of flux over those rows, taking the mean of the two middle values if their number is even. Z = 11.0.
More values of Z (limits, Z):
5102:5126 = 11.7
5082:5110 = 11.4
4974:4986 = 10.4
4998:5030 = 10.3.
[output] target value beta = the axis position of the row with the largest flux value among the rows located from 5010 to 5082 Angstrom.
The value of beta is 5048 Angstrom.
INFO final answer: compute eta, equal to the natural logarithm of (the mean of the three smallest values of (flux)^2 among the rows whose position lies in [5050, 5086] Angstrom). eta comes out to 4.78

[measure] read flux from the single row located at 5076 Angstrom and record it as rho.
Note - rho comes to 11.26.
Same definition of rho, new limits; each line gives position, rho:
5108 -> 11.79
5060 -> 11.49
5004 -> 9.947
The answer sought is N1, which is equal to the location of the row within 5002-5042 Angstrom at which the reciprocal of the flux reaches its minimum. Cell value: 5032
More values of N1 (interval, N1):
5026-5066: 5048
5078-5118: 5116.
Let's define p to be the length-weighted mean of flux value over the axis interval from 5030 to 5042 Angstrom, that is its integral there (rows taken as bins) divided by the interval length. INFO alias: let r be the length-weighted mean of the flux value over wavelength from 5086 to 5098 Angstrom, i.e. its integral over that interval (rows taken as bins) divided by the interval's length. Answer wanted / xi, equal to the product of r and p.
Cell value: 127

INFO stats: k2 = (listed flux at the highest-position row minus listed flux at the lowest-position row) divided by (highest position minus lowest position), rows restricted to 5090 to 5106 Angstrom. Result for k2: -0.06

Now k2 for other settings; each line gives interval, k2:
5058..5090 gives -0.01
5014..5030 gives 0.12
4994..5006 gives -0.23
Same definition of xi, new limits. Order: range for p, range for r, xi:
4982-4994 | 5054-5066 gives 122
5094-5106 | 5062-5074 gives 127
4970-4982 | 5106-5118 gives 135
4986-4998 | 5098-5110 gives 128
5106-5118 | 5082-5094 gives 139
